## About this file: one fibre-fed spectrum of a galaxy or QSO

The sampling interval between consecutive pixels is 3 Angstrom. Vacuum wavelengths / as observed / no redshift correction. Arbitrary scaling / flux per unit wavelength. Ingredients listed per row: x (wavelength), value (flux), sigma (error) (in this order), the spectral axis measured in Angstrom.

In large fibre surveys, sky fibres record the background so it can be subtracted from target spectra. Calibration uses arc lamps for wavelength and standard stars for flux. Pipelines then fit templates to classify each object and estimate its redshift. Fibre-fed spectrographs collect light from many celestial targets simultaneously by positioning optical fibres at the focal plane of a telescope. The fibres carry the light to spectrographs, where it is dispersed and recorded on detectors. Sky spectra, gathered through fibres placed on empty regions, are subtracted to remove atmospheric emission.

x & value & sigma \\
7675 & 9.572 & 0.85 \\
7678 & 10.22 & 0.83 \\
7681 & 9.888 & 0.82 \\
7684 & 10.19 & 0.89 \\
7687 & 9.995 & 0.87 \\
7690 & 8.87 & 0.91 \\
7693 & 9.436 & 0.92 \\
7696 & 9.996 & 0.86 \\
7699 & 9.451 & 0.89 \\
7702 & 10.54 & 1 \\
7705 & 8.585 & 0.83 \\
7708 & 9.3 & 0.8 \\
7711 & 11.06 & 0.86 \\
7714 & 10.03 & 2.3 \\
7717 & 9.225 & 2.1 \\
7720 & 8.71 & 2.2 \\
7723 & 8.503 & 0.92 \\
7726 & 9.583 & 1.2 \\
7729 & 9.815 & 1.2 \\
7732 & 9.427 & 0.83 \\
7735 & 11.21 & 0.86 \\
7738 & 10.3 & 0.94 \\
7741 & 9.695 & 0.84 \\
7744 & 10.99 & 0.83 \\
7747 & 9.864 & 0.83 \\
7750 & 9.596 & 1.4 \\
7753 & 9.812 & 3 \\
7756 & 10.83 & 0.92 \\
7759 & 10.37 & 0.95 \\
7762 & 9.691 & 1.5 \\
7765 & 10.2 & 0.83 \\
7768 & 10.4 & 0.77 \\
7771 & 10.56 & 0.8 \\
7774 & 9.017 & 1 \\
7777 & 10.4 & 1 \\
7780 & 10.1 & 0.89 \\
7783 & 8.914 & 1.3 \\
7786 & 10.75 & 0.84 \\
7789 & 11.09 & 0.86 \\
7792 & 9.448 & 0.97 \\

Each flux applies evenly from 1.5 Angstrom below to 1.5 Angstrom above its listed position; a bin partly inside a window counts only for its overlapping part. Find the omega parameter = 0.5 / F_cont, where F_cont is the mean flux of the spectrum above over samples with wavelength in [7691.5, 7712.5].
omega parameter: 0.0512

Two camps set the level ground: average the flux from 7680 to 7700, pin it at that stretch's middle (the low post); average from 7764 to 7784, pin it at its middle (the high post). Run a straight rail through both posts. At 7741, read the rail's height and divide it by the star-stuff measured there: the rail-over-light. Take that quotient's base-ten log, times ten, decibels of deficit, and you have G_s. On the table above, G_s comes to 0.07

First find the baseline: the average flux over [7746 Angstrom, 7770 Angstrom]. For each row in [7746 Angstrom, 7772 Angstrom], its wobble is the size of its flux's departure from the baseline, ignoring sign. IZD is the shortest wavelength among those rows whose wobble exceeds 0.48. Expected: 7750 Angstrom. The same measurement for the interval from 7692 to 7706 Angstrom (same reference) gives 7693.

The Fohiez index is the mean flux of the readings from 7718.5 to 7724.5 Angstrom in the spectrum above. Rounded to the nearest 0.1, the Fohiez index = 8.6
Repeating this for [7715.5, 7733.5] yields 9.2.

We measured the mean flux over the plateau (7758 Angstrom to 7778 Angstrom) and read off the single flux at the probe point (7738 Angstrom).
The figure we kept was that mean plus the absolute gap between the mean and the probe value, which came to 10.30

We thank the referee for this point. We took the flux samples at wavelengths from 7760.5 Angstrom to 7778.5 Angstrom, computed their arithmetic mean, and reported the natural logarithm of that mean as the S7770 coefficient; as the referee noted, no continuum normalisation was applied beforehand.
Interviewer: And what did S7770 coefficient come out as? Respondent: 2.31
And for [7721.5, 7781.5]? 2.30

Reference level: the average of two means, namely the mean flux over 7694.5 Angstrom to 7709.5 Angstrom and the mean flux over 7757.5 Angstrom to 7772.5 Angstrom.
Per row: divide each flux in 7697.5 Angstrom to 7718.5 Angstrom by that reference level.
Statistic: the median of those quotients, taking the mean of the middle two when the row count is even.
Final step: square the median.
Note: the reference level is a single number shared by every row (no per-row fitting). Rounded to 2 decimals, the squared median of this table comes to 0.91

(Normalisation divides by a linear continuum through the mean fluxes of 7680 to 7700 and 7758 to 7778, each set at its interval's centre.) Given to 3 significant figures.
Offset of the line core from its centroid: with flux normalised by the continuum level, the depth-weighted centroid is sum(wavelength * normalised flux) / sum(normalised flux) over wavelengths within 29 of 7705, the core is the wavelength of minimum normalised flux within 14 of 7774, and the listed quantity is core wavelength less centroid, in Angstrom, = 78.5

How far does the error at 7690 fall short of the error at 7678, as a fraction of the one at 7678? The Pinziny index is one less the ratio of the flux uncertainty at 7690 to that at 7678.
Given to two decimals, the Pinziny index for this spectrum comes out -0.10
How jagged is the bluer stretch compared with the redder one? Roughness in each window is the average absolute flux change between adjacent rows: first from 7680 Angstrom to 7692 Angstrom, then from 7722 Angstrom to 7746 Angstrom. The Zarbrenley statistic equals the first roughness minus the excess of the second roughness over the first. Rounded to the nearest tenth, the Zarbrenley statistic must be 0.2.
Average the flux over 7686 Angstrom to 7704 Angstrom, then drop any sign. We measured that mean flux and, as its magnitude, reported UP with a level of 9.7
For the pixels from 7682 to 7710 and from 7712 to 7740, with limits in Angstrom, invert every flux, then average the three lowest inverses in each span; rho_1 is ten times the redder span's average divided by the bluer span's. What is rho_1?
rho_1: 9.8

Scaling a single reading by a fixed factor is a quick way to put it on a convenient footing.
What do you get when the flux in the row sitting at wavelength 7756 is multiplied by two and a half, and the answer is 27.1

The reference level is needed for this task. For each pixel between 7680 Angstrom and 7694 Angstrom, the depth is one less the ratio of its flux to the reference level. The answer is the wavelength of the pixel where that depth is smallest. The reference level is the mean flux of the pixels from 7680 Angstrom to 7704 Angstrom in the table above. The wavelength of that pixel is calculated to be 7684 Angstrom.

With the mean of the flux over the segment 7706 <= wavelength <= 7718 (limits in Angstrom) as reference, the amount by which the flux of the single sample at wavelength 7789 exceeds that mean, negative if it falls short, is 1.2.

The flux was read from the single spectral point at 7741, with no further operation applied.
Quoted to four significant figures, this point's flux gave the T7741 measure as 9.695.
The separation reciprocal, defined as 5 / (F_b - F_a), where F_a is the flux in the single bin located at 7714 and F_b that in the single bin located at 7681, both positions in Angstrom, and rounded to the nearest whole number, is -35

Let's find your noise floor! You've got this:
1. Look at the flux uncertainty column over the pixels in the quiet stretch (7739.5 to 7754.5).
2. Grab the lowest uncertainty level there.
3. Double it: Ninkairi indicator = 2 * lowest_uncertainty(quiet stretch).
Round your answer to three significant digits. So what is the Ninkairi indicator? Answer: 1.66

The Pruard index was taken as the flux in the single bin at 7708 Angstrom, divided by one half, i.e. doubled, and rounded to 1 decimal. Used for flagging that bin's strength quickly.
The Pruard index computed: 18.6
